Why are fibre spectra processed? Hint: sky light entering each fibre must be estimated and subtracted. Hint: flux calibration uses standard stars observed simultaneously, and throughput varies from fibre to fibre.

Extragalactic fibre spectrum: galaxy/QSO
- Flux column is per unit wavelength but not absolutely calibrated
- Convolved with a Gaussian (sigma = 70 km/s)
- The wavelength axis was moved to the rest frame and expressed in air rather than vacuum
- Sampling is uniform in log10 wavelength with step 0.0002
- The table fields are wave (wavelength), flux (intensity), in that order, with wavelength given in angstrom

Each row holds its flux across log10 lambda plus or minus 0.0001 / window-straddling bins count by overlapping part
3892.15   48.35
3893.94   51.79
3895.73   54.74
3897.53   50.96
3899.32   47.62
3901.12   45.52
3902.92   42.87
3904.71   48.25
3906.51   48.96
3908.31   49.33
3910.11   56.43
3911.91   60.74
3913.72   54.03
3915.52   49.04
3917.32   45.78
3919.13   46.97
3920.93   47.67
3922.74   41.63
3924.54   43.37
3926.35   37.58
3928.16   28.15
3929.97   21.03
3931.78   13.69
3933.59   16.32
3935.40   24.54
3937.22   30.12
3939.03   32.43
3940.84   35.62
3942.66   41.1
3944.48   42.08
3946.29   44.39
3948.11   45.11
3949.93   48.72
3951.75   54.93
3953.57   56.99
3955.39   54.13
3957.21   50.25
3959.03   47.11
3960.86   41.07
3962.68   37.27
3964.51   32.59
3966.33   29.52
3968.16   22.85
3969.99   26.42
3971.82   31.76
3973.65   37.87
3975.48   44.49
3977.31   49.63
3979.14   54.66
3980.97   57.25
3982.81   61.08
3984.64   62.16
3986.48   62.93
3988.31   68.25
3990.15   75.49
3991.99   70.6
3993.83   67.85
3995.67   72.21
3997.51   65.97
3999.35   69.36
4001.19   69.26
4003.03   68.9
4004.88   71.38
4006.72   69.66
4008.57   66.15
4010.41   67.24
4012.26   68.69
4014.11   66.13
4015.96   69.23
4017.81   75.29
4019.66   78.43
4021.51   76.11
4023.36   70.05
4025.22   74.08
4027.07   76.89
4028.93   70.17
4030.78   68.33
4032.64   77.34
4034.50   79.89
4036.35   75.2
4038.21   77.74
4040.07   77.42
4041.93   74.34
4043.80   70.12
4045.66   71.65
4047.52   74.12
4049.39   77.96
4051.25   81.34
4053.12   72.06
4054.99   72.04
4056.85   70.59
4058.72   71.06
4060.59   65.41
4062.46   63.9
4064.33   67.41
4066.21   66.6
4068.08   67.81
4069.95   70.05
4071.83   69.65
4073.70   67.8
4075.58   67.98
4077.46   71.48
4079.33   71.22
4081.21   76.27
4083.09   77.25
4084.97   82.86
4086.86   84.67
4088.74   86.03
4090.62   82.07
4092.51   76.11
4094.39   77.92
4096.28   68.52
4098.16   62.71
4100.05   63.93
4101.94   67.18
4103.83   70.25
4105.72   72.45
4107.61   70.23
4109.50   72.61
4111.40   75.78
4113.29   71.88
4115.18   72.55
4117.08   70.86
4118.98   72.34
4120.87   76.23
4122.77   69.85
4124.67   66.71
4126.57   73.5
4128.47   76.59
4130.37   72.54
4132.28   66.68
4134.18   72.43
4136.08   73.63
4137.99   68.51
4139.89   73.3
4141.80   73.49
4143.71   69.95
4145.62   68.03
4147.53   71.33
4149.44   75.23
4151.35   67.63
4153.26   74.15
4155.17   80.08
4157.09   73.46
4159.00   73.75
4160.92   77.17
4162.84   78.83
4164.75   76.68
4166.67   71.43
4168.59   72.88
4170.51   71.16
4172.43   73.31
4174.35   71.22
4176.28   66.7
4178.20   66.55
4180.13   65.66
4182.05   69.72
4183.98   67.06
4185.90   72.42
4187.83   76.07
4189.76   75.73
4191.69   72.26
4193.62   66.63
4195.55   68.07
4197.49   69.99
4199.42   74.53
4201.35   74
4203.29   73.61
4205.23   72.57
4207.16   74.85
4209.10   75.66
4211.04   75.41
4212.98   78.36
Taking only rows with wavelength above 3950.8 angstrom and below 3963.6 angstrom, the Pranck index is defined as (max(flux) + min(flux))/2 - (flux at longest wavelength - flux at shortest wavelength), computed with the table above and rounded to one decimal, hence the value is 64.8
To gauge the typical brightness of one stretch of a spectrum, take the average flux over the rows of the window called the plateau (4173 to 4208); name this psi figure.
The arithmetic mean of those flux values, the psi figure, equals 71.0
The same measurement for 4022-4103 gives 73.0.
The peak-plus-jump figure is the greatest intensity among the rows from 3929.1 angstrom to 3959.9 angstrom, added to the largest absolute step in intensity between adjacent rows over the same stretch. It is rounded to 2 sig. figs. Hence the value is 65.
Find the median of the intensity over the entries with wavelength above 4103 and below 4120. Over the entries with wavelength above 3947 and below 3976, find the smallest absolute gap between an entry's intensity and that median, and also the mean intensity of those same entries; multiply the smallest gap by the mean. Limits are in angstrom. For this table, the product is 634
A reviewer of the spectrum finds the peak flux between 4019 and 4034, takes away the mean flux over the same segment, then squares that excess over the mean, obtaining 20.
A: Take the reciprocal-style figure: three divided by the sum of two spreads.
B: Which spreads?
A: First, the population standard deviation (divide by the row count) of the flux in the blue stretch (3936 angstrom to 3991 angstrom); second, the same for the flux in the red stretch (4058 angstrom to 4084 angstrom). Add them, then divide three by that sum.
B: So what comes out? 0.18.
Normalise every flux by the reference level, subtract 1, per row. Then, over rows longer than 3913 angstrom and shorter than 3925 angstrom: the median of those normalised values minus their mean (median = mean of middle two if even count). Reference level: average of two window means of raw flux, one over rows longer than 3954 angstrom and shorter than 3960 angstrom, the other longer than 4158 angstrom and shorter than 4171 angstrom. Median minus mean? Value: 0.001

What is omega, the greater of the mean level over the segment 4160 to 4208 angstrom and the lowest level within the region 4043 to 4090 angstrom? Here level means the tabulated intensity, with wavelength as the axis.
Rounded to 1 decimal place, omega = 72.0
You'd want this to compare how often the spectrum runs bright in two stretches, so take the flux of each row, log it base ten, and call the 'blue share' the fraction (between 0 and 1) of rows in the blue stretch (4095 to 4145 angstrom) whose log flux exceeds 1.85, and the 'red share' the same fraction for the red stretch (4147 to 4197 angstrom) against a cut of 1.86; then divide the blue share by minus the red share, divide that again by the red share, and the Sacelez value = -2.7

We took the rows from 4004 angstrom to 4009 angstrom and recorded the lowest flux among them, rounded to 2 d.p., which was 66.15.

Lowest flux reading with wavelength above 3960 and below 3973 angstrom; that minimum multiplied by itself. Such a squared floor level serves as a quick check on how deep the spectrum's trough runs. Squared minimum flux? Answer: 522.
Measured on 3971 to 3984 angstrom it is 1009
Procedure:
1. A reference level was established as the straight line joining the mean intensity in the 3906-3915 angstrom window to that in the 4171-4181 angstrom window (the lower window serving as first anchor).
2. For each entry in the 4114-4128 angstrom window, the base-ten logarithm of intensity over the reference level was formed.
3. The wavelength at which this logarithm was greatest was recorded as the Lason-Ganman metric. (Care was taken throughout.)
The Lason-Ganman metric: 4120.87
